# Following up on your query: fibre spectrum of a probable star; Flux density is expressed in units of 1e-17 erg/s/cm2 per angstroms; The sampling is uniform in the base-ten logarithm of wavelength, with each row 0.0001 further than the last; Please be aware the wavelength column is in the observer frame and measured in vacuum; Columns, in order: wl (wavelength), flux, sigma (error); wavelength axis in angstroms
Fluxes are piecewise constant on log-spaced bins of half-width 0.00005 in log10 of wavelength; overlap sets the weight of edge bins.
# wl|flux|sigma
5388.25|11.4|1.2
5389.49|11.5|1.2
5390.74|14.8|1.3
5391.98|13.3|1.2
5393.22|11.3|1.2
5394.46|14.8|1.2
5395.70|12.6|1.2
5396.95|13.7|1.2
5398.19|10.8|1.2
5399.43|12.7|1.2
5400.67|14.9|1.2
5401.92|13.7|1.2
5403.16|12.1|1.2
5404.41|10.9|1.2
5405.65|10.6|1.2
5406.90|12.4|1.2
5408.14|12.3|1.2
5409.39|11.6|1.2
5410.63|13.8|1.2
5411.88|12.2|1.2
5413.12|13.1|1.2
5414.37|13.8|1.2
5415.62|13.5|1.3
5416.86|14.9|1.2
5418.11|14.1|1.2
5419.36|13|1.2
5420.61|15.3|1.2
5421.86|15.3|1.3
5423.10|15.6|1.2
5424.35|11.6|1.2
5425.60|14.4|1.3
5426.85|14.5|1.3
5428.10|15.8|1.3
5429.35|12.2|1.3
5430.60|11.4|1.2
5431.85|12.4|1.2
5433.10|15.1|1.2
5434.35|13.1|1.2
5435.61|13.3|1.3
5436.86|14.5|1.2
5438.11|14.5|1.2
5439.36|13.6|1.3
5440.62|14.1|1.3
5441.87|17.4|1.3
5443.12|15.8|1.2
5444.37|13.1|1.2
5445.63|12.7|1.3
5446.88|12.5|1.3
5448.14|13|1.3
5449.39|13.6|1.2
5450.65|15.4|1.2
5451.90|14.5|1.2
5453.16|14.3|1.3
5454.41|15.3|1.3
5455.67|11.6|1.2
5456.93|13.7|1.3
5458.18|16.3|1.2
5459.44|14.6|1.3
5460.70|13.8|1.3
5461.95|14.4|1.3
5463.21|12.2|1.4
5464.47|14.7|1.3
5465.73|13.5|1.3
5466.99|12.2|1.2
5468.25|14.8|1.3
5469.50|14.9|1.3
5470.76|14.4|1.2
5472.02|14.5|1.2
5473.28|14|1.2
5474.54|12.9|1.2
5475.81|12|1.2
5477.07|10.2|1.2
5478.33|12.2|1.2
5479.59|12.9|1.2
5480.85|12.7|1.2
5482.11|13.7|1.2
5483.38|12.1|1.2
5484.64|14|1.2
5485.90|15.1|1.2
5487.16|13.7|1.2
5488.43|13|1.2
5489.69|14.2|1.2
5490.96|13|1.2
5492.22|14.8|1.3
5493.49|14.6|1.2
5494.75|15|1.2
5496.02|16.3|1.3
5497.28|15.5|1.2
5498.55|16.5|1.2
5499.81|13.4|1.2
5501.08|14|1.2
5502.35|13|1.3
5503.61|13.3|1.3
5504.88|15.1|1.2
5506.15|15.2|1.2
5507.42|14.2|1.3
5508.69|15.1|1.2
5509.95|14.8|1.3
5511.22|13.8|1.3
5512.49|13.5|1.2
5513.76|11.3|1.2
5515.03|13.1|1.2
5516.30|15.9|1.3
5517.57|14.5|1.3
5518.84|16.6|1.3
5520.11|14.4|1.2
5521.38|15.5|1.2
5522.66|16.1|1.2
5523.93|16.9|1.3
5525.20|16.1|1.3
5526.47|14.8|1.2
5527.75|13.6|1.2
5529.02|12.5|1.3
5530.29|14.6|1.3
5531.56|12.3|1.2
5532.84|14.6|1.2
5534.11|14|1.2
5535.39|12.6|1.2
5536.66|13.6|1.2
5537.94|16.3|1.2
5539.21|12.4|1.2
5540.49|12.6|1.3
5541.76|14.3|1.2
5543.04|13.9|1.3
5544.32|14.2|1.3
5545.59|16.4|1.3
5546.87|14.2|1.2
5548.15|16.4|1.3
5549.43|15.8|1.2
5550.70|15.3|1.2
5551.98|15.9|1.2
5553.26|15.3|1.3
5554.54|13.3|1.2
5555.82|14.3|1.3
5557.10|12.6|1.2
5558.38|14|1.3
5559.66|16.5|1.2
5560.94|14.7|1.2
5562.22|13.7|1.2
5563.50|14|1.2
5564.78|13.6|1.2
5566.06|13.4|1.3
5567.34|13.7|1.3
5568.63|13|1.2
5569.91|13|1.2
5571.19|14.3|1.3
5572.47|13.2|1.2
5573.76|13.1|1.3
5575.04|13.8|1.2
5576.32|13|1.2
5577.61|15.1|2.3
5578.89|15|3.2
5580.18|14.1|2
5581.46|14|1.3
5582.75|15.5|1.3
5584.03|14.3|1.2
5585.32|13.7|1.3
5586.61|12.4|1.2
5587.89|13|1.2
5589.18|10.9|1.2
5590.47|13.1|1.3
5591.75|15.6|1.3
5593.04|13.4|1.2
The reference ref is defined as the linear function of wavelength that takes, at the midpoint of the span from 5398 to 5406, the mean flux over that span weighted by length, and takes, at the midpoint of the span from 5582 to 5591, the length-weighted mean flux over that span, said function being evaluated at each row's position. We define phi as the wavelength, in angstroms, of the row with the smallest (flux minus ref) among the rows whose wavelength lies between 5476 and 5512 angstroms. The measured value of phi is 5477.07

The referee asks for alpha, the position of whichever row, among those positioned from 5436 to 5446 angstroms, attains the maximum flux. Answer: 5441.87 angstroms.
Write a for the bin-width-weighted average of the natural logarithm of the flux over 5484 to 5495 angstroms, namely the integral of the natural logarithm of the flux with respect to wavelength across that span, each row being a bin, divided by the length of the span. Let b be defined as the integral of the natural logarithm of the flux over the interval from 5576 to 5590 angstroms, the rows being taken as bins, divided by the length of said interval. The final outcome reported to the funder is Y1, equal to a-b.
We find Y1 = 0.034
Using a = 2.65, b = 2.61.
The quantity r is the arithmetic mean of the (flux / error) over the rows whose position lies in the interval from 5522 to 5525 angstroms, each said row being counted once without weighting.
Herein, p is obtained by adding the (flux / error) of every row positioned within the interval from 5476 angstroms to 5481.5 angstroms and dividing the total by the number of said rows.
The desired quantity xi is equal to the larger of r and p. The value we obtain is 13.2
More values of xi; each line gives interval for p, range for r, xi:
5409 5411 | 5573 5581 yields 10.6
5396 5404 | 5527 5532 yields 10.8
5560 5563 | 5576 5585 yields 11.8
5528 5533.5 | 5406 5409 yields 10.8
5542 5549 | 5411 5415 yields 11.7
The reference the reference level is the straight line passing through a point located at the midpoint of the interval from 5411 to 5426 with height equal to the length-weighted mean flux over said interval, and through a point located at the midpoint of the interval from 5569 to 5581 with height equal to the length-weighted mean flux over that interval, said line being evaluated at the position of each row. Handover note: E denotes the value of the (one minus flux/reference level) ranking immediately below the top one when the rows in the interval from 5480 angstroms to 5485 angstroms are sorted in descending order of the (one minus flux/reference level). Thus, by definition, 0.08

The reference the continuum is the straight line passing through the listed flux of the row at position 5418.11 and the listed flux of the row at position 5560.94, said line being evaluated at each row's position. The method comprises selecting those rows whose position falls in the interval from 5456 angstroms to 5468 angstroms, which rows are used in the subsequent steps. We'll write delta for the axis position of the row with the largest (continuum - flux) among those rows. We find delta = 5466.99 angstroms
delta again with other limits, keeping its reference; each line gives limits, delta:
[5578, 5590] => 5589.18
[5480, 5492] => 5483.38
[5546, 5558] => 5557.10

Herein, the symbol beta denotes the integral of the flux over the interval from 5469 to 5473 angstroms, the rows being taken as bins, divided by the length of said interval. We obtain 14.5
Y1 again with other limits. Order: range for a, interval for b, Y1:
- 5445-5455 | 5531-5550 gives -0.020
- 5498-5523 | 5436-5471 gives 0.022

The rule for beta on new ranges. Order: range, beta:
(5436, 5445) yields 14.7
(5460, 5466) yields 13.7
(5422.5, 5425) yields 13.6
